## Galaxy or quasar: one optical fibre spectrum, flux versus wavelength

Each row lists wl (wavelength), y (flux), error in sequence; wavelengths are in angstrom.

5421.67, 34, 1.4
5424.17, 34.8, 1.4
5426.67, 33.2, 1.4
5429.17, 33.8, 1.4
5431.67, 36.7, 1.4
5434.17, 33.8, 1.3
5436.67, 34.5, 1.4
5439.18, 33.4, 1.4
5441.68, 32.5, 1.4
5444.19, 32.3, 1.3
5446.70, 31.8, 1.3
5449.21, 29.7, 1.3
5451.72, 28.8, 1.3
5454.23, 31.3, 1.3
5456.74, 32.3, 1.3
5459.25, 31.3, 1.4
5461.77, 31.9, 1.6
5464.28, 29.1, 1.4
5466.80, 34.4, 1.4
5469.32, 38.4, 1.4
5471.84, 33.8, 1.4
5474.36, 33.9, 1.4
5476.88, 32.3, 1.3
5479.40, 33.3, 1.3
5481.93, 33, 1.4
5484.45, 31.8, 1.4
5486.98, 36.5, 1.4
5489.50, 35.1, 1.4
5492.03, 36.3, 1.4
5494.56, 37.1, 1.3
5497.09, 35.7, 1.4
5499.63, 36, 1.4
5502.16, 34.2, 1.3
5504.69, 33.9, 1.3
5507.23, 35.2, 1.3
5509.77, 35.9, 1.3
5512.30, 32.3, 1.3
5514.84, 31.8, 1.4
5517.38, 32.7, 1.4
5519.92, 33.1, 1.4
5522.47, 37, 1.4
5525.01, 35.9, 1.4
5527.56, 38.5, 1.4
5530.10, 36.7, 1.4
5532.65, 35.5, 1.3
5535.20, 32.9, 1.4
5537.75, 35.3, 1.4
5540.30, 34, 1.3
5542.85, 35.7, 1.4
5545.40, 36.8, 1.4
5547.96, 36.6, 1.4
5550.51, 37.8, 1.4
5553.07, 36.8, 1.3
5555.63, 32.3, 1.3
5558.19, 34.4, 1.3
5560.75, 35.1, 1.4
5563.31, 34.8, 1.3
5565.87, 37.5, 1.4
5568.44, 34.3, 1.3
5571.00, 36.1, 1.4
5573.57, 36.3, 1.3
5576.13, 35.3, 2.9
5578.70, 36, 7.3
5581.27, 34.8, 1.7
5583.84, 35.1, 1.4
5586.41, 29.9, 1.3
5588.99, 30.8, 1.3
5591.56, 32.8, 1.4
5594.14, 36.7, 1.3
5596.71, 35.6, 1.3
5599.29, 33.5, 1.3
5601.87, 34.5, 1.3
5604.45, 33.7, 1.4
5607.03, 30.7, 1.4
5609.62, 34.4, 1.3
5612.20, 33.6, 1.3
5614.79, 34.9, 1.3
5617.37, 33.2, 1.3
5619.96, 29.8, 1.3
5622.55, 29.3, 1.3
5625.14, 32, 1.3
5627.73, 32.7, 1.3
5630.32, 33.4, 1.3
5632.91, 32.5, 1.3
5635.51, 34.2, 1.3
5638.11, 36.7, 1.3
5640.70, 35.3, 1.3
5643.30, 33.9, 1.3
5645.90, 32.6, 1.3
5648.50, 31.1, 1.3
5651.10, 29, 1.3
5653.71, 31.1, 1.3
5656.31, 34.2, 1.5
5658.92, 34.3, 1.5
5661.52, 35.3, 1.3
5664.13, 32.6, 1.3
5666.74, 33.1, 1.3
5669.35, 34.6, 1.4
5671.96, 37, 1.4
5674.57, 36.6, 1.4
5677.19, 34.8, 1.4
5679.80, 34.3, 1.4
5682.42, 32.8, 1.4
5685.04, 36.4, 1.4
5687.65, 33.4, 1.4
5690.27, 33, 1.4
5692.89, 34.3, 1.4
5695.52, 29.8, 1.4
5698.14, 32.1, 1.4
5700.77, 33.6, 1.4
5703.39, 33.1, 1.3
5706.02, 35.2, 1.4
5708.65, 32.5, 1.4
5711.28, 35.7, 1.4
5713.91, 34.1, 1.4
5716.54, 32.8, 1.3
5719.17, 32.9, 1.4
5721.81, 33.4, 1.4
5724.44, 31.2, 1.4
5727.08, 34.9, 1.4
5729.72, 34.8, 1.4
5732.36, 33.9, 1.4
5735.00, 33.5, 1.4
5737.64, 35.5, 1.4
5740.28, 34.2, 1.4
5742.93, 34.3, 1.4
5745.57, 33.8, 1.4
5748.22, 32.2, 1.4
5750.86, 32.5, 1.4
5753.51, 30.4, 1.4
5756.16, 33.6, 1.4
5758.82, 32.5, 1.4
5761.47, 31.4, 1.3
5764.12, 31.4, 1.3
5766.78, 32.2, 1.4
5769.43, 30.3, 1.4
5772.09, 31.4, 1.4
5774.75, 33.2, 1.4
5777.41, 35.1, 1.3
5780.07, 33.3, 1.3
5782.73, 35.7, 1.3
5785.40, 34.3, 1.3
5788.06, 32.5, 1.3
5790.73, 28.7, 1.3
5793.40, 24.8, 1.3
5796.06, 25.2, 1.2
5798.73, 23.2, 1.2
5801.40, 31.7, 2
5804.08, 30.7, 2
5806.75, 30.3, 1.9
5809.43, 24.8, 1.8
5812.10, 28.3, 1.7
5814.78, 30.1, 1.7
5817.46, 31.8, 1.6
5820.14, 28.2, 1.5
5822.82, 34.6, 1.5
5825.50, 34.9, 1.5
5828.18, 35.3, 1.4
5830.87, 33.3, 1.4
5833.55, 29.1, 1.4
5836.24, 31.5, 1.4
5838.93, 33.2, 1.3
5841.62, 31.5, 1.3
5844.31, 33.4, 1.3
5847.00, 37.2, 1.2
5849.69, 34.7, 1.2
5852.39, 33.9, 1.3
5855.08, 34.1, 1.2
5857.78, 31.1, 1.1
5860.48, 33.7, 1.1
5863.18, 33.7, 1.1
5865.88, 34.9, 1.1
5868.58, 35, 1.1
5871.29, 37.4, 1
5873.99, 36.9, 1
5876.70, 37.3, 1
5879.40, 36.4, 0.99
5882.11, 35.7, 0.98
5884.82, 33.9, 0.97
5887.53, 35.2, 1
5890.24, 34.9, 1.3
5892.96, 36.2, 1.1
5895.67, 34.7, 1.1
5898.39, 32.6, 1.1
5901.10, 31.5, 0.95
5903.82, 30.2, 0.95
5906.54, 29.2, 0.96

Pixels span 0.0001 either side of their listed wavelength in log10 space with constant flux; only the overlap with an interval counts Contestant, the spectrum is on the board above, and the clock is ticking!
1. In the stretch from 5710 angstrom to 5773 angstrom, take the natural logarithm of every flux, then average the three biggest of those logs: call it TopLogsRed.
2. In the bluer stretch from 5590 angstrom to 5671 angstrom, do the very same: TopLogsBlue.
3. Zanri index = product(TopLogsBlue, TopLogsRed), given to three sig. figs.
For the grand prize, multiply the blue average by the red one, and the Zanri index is 12.8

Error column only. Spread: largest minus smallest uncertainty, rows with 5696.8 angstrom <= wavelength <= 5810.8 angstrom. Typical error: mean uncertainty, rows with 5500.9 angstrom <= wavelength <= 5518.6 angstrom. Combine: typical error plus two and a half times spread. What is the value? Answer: 3.3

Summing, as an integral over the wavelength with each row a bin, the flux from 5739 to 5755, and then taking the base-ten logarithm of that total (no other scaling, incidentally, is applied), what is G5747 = 2.72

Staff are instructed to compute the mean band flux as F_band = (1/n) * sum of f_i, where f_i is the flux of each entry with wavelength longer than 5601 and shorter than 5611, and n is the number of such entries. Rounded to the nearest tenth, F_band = 33.3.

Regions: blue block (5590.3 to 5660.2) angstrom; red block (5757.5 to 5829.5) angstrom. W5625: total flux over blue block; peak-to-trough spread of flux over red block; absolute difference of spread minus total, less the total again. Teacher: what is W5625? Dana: -12.5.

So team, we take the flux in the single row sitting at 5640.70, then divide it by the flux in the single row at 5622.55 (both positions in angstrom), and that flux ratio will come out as 1.20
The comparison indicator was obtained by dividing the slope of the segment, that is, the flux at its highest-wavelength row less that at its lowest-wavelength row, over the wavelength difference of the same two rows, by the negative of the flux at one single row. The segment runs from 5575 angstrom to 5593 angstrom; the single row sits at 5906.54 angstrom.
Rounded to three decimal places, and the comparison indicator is 0.006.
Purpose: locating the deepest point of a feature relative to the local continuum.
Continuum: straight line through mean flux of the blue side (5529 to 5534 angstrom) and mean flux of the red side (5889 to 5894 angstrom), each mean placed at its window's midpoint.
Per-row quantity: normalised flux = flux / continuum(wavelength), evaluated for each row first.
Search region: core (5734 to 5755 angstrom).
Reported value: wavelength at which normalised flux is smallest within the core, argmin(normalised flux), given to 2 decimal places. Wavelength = 5753.51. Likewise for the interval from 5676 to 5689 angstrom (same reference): 5682.42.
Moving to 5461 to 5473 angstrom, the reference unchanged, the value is 5464.28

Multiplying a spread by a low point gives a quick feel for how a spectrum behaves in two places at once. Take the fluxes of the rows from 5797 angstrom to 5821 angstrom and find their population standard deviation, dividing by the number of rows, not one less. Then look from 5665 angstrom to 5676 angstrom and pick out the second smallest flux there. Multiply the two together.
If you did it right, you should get 98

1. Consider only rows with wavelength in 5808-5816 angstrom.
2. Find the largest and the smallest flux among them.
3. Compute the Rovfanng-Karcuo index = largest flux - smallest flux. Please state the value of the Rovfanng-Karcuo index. 5.3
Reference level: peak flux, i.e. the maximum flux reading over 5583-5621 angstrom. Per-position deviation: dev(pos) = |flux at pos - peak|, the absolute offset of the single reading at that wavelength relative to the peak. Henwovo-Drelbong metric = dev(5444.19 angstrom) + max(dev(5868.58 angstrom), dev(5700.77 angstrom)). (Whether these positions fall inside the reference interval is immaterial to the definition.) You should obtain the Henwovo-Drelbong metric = 7.5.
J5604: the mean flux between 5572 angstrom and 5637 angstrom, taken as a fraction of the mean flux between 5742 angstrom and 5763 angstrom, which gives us 1.03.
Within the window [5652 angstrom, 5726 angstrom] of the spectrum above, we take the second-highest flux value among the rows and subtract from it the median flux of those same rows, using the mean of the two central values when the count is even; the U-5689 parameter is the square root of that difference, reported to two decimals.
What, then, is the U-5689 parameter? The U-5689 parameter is 1.76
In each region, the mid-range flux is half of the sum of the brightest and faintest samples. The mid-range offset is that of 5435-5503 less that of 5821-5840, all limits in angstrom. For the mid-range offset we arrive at 1.4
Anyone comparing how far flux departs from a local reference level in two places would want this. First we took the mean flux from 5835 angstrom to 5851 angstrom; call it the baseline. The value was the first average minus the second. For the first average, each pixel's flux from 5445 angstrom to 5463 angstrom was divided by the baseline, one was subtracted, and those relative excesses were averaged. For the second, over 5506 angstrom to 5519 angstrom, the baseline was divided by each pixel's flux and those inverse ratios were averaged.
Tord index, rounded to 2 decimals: -1.08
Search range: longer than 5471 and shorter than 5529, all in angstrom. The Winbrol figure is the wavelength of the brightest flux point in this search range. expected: 5527.56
